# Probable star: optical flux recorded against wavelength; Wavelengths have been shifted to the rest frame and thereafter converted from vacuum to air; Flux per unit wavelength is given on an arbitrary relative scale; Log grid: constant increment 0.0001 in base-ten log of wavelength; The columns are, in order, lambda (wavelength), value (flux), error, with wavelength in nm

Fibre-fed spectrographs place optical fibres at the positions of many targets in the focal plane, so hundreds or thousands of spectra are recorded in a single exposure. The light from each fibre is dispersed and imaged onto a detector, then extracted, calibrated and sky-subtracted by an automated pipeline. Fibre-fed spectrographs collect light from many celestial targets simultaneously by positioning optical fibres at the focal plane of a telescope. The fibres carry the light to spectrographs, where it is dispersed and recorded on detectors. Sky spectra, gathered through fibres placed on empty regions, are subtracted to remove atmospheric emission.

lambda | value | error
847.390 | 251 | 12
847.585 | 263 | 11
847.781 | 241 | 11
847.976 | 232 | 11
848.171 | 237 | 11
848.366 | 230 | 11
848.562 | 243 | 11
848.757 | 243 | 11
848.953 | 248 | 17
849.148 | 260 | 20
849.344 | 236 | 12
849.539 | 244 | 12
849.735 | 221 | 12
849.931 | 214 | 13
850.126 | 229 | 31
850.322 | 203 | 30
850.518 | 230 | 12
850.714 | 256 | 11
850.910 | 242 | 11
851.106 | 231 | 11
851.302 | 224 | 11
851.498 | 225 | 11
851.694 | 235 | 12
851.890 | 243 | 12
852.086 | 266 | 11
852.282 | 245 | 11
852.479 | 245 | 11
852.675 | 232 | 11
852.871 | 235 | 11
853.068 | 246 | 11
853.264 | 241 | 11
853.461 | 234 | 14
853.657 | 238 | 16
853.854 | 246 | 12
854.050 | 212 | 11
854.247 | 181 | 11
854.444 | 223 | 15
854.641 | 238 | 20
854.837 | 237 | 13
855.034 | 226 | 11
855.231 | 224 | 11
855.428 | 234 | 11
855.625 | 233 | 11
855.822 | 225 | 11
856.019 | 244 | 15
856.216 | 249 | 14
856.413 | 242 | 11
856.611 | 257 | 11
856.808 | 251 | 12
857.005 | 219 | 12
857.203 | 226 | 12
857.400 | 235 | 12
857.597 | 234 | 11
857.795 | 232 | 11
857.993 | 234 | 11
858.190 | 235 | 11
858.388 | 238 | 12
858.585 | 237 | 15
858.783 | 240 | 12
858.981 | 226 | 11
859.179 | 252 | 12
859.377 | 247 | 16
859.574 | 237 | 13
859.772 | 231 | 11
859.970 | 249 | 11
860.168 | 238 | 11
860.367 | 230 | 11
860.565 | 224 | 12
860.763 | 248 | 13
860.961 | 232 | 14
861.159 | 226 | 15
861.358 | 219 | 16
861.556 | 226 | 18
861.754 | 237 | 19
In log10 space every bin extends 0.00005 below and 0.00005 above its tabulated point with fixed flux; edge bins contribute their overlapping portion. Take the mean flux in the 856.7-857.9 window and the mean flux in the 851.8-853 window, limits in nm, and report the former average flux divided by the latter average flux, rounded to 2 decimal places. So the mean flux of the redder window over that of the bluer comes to 0.95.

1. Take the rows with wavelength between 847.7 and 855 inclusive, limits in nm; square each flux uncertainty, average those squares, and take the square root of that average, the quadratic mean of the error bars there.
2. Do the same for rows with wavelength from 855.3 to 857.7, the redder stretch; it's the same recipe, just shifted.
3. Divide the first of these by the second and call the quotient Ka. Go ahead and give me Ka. 1.18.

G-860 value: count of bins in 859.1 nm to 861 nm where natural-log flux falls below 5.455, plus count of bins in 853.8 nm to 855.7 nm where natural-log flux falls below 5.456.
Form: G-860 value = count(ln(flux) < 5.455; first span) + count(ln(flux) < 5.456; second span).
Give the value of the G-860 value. 11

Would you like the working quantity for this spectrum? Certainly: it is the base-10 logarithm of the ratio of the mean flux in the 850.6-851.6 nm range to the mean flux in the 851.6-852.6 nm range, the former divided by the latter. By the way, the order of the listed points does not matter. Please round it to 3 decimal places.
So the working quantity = -0.020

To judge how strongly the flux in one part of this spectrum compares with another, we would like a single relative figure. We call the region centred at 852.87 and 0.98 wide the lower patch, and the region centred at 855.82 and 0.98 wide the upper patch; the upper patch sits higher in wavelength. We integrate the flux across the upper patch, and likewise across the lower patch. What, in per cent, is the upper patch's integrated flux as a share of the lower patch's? 99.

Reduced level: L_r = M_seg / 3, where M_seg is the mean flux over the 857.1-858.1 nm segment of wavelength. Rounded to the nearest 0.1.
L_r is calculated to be 77.4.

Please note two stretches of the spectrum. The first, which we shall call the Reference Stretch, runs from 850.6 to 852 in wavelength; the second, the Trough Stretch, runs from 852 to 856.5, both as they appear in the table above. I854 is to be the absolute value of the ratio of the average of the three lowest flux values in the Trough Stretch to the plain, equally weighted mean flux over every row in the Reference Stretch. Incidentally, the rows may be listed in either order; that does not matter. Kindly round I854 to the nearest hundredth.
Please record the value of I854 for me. 0.87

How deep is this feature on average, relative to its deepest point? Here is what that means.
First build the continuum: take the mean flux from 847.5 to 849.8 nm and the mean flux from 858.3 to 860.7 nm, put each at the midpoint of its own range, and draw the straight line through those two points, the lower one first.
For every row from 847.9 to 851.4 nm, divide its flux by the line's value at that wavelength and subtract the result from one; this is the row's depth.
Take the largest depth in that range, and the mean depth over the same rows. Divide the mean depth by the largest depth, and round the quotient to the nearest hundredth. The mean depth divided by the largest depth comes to 0.17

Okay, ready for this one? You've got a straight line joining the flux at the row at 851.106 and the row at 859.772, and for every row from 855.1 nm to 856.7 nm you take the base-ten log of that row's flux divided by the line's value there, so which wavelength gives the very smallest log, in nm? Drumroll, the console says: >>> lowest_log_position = 855.231 nm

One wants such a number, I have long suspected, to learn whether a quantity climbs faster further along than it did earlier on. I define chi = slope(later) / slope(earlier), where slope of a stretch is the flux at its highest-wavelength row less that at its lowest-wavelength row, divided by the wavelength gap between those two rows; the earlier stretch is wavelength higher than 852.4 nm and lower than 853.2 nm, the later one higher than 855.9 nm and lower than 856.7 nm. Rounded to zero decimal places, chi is 13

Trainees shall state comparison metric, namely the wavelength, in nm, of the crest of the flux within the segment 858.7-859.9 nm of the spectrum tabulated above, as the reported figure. 859.179 nm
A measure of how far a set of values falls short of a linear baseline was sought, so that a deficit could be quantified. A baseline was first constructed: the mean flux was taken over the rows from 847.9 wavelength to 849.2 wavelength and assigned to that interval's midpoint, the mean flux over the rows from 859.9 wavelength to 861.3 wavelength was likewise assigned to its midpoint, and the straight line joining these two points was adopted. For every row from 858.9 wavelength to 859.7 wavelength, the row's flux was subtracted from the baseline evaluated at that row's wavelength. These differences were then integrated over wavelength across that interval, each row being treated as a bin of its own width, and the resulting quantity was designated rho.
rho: -4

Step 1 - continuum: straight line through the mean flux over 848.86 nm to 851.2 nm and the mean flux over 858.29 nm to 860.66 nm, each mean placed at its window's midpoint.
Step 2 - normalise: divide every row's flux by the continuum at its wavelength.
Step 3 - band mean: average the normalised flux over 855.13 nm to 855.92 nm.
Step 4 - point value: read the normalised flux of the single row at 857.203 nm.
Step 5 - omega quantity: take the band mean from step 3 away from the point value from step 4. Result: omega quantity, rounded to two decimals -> -0.01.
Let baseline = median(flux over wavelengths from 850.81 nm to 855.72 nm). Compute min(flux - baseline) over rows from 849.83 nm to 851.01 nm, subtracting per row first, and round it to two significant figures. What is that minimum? -32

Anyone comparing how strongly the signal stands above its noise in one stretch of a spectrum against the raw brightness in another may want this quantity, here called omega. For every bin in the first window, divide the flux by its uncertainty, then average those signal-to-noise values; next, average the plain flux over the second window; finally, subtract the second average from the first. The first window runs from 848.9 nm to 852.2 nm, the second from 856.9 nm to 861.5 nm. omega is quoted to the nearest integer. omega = -216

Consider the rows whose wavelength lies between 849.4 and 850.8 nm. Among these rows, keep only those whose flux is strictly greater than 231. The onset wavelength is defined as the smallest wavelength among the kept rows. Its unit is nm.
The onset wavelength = 849.539 nm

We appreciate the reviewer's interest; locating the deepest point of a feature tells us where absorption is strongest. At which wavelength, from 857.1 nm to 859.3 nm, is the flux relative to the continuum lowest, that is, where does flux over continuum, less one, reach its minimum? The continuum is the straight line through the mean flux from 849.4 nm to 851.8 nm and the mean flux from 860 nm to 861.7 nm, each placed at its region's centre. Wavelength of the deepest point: 858.981 nm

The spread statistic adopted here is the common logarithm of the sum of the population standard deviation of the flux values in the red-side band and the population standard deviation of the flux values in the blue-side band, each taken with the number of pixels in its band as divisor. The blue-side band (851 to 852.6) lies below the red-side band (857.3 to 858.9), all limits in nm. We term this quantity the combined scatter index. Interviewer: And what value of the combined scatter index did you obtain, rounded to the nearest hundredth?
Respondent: 1.18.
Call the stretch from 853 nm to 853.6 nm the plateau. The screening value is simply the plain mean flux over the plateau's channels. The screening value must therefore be 240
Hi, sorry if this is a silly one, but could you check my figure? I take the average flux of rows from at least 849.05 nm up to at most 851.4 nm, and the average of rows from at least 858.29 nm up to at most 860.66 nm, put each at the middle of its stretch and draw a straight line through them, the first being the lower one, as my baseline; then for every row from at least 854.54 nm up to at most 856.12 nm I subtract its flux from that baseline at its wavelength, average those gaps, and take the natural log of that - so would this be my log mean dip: 1.0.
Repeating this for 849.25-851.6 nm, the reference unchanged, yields 1.1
